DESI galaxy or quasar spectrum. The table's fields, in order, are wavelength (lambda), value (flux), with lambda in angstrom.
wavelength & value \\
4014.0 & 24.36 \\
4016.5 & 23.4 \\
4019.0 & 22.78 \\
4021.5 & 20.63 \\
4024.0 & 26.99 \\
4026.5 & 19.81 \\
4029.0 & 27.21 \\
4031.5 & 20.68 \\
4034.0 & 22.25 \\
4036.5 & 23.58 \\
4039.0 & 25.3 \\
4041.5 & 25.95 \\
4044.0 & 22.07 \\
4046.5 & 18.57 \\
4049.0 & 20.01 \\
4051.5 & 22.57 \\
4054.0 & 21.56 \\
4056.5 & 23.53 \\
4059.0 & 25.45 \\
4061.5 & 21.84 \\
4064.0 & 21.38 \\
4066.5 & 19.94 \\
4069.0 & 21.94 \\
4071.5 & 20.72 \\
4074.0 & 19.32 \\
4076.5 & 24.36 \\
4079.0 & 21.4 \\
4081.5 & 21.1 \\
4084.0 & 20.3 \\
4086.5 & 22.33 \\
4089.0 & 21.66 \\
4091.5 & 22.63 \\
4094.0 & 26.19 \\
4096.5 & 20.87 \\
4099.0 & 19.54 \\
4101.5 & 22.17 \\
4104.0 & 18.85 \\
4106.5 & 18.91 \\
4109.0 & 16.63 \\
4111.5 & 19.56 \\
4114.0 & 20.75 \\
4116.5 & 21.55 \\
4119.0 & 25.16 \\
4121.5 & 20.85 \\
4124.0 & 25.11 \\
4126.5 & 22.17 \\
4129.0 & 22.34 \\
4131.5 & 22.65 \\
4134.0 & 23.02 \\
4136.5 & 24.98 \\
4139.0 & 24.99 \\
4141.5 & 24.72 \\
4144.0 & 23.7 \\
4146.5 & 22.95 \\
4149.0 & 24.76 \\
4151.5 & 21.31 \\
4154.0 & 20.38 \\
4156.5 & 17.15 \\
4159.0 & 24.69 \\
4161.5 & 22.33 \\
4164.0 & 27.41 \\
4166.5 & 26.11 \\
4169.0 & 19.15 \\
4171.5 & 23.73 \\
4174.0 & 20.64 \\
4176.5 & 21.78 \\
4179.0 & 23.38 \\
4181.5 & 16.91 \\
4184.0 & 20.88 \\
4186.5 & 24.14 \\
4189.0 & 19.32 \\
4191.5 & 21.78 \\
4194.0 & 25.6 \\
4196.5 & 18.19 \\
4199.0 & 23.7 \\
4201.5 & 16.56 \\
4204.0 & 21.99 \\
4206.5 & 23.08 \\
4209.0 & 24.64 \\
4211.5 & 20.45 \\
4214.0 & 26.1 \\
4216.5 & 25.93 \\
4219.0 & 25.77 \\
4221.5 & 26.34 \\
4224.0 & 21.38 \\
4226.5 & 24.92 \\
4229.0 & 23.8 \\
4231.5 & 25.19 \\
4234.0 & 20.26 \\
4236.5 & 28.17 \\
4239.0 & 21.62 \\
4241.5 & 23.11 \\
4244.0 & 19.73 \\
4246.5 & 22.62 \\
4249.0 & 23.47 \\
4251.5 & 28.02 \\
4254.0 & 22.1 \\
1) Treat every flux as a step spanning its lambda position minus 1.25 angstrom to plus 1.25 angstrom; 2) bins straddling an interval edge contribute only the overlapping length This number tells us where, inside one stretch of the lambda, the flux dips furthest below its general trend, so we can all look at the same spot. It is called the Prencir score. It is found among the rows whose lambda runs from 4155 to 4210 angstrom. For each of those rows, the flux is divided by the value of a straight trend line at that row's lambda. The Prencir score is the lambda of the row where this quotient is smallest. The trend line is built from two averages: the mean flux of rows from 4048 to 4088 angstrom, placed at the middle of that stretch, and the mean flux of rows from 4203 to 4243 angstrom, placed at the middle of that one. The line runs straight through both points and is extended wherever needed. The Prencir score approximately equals 4201.5 angstrom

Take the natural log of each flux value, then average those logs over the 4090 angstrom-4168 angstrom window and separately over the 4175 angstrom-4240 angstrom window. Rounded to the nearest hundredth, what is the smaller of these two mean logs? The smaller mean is 3.10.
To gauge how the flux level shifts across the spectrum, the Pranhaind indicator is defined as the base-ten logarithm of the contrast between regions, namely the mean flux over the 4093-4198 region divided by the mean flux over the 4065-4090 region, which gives 0.015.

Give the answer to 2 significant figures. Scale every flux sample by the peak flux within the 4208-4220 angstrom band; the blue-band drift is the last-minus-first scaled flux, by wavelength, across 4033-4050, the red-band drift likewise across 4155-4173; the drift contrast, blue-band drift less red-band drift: -0.34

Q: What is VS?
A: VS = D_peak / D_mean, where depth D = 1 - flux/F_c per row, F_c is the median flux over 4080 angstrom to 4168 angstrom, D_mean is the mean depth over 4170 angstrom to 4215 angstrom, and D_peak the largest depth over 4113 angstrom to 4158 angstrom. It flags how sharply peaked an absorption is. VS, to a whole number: 10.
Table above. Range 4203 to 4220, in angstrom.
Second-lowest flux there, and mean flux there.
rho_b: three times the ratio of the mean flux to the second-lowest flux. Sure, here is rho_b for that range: 3.27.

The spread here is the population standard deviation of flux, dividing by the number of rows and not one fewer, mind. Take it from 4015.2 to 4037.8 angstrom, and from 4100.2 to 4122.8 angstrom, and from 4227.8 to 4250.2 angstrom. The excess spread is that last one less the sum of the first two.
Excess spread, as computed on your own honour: -2.4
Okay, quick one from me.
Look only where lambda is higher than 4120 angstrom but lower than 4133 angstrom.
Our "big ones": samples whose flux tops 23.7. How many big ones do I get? 1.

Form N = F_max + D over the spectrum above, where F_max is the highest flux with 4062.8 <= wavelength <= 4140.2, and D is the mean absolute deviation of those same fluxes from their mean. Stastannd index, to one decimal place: 27.9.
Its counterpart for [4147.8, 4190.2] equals 29.8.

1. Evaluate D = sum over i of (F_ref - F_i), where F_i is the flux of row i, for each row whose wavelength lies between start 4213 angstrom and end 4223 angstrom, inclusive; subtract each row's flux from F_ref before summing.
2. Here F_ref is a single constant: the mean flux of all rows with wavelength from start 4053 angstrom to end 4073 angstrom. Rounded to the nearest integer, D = -16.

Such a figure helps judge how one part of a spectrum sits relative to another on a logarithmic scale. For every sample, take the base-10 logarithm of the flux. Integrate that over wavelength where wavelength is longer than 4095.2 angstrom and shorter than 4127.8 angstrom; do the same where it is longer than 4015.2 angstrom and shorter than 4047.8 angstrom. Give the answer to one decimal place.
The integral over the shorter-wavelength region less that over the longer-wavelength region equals 1.3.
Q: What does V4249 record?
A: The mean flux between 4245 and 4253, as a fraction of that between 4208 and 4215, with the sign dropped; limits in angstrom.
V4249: 1.04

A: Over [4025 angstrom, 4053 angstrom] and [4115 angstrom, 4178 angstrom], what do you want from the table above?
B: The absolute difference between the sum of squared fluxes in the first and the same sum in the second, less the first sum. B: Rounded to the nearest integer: 1959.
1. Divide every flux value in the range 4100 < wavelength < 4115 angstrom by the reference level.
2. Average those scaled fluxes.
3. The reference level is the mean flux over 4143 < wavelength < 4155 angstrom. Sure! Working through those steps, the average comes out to 0.86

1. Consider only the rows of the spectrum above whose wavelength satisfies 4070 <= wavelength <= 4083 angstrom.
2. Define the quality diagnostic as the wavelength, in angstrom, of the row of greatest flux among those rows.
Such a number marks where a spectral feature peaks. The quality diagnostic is 4076.5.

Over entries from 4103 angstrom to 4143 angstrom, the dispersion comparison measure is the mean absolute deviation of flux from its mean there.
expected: 2.1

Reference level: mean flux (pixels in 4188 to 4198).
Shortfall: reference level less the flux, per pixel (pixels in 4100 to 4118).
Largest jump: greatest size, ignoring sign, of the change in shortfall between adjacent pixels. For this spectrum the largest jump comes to 3.3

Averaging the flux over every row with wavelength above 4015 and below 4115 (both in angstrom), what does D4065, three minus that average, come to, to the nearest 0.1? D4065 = -18.9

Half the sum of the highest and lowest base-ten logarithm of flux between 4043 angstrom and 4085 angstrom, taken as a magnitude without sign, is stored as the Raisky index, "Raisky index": 1.34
